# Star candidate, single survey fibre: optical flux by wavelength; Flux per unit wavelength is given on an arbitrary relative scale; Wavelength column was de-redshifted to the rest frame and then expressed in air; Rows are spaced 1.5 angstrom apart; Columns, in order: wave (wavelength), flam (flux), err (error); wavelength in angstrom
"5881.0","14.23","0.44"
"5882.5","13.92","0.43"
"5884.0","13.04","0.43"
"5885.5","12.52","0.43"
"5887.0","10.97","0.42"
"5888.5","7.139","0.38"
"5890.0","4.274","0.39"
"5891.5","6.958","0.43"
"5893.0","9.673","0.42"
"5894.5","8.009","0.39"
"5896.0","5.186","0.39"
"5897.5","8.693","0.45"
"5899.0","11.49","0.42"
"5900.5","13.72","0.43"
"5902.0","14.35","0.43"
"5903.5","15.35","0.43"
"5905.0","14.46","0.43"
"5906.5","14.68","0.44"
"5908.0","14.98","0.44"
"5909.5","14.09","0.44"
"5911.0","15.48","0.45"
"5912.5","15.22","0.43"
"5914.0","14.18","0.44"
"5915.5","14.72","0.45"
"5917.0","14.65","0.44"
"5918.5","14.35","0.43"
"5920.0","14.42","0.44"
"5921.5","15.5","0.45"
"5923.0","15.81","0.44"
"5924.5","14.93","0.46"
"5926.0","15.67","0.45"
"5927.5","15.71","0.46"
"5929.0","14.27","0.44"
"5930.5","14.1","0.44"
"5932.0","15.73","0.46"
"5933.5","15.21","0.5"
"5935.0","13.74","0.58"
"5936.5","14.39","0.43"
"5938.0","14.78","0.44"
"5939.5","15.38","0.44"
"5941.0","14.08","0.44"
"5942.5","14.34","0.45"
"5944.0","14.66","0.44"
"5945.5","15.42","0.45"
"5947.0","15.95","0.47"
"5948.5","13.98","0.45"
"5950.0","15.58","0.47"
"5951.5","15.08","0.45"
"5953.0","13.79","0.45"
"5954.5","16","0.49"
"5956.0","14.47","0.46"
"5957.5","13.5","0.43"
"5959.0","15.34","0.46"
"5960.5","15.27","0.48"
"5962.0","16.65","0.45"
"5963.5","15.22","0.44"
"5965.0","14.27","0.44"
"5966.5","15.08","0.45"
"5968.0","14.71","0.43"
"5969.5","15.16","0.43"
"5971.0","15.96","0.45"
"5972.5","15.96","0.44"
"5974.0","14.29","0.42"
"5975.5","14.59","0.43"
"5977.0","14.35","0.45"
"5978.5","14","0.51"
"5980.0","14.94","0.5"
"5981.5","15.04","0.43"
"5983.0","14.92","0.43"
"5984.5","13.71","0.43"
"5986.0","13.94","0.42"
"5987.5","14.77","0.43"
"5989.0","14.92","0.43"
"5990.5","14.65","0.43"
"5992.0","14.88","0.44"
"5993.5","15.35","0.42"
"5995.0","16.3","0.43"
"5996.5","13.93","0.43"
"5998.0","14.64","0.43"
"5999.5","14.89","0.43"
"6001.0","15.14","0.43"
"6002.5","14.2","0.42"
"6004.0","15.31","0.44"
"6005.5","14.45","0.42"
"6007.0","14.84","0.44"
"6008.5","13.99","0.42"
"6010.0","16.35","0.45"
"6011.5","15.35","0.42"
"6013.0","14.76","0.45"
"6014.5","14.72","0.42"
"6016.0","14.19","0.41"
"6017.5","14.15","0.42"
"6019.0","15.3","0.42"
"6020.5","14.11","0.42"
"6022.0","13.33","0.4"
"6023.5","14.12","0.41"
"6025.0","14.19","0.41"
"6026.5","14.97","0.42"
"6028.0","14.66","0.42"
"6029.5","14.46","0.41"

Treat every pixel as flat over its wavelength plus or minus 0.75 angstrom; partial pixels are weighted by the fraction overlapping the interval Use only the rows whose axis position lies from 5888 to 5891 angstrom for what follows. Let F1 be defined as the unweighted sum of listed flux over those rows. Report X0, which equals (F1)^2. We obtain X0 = 130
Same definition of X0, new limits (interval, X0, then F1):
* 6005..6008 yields 858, 29.3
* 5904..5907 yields 849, 29.1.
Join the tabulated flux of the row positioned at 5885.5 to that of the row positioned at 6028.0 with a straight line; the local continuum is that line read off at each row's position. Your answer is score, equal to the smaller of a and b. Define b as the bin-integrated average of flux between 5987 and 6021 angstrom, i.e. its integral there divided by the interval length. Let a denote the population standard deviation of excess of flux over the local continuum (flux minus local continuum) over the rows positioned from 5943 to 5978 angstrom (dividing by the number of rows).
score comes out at 0.80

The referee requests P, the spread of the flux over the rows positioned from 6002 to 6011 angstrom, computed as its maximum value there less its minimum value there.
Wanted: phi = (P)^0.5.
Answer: 1.5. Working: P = 2.4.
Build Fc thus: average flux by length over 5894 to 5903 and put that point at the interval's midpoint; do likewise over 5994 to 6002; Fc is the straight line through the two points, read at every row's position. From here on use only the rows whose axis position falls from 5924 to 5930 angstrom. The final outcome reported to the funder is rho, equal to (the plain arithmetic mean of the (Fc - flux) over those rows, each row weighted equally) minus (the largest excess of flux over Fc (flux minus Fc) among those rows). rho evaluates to -7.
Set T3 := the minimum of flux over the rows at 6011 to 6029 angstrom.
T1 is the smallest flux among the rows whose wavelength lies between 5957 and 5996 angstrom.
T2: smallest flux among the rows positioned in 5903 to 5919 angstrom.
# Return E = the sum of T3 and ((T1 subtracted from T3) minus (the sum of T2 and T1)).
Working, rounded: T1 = 13.5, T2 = 14.09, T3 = 13.33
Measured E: -14.4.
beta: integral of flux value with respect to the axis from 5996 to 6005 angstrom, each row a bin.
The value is 132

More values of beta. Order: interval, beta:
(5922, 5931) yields 136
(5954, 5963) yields 137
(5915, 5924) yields 134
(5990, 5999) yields 135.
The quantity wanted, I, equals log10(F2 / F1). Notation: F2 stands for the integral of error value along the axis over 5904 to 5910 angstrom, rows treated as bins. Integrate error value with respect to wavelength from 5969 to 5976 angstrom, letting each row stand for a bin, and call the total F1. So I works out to -0.06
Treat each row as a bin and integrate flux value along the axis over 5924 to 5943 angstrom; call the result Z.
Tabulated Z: 281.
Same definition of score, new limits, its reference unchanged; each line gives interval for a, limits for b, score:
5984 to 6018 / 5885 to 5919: 0.67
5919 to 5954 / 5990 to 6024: 0.75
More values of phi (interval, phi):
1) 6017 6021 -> 1.1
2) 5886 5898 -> 2.6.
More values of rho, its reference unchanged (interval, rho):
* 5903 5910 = -9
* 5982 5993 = -1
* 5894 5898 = 5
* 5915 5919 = -7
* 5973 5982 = -1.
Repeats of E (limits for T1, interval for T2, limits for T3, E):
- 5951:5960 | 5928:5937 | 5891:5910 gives -30.4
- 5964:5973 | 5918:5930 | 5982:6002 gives -15.4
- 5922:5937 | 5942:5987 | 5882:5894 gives -32.4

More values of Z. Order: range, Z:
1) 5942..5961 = 283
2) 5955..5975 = 301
